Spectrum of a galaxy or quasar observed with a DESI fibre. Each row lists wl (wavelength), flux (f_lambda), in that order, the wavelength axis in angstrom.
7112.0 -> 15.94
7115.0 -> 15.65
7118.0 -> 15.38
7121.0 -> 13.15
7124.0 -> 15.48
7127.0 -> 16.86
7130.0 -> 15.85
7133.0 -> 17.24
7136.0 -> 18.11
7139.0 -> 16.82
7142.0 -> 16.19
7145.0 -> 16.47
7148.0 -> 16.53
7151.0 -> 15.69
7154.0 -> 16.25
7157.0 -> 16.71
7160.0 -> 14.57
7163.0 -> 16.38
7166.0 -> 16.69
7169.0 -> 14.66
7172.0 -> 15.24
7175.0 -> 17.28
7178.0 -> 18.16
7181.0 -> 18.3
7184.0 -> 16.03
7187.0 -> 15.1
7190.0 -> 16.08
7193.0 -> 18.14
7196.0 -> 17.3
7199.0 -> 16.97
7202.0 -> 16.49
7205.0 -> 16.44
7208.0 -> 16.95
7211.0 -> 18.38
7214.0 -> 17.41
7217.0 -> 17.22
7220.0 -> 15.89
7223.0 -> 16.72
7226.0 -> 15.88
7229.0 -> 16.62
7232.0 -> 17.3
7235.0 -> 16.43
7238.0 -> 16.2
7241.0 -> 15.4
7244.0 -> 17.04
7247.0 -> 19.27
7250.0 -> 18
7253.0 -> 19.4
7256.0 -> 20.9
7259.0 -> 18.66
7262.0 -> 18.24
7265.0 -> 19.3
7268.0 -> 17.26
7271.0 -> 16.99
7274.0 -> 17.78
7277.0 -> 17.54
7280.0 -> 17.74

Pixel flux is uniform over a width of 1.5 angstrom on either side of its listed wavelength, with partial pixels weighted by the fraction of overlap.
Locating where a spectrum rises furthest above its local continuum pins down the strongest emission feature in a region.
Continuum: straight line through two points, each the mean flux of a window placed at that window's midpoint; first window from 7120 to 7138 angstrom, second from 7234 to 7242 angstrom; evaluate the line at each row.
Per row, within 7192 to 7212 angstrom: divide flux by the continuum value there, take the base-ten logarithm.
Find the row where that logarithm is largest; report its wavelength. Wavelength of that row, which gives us 7211.0 angstrom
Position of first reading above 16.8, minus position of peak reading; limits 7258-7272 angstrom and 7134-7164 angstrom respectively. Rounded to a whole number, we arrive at 123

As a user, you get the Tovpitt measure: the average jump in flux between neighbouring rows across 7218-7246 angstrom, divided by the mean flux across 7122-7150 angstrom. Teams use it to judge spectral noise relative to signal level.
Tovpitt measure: 0.050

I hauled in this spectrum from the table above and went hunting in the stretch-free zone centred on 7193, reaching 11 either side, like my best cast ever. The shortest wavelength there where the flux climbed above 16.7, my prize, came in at 7193.0 angstrom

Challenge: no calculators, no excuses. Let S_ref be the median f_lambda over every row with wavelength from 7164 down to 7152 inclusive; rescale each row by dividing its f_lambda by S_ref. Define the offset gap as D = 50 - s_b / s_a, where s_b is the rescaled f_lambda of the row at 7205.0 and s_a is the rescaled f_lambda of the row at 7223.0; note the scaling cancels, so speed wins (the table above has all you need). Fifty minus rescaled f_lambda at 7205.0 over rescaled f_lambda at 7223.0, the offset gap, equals 49.02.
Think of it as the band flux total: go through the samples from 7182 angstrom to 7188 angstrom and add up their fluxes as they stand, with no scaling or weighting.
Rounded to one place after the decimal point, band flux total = 31.1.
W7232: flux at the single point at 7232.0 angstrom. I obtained 17.3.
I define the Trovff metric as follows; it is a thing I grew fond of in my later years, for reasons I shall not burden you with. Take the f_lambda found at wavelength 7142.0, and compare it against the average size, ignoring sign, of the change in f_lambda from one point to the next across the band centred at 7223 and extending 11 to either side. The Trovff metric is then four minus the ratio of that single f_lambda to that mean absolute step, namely -17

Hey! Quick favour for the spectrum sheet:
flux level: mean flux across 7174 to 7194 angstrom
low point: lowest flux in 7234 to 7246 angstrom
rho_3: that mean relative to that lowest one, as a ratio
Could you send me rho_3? 1.10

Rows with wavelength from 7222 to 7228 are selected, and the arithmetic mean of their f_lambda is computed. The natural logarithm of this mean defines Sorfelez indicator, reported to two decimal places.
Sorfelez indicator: 2.79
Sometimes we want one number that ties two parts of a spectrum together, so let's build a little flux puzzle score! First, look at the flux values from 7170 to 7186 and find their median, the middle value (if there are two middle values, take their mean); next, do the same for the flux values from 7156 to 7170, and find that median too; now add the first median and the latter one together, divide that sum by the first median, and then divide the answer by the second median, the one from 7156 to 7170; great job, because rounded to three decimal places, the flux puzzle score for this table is 0.119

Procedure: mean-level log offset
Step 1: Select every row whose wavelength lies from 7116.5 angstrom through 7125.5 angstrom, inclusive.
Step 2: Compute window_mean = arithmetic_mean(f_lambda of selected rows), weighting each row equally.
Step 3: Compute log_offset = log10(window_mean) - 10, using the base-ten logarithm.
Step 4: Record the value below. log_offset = -8.834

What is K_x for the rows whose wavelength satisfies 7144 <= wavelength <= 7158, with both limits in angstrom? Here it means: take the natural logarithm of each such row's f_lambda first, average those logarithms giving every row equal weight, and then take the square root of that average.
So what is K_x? 1.671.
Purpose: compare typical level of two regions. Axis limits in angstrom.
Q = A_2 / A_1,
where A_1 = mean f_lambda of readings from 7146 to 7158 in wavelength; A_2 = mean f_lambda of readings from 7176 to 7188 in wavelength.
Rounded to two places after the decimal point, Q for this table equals 1.04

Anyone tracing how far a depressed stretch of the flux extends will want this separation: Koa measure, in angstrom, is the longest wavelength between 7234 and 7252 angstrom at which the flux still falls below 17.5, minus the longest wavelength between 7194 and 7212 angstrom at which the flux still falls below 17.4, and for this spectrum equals 36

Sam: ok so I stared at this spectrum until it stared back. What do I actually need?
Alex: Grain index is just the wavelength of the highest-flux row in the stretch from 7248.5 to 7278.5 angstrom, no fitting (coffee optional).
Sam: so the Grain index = 7256.0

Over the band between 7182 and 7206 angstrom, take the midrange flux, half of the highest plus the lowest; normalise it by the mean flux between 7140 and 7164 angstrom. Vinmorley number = 1.03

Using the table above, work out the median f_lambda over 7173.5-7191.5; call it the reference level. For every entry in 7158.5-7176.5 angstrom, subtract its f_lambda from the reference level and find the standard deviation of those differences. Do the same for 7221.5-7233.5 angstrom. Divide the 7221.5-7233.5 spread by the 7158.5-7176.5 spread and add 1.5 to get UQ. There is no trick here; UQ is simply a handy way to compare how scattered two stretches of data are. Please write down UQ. 2.0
